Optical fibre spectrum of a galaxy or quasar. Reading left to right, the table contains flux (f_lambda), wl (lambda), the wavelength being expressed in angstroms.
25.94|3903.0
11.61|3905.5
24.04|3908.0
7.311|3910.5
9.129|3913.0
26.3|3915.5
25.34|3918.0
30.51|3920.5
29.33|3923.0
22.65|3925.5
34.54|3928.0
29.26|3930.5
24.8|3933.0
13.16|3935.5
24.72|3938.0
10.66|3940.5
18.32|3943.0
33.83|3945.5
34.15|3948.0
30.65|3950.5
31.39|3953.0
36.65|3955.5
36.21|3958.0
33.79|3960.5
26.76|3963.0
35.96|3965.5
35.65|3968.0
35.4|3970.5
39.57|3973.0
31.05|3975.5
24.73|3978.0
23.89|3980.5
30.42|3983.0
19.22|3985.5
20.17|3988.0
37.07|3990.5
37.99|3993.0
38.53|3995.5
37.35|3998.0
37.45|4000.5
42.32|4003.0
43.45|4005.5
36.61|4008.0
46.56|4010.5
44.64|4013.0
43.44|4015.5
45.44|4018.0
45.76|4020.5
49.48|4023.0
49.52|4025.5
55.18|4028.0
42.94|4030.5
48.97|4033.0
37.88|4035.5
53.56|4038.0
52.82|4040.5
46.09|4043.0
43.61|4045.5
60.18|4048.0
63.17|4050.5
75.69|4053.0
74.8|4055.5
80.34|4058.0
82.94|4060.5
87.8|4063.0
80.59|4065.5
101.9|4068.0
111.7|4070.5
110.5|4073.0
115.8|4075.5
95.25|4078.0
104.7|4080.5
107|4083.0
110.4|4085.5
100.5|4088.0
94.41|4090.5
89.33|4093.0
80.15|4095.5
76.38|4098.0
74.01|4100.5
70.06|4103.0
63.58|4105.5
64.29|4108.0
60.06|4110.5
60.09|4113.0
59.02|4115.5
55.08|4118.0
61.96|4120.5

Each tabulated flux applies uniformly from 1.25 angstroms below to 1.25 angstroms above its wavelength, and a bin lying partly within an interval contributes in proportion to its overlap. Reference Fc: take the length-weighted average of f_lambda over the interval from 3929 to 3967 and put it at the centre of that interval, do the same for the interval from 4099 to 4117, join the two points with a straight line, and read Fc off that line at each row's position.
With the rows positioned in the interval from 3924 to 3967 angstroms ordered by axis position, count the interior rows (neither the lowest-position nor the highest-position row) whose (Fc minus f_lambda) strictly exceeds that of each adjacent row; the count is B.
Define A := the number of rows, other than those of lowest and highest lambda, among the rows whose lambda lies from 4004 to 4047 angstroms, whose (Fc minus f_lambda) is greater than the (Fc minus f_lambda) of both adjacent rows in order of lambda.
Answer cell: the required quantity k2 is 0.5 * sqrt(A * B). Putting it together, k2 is 2.4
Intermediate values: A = 6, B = 4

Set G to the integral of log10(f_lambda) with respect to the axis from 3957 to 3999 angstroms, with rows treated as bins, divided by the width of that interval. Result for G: 1.5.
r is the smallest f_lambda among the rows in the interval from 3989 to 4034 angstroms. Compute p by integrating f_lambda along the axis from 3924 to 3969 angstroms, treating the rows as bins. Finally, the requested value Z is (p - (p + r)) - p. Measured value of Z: -1318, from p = 1281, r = 36.61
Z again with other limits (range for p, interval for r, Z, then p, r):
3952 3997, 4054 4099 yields -1512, 1438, 74.8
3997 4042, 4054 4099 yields -2110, 2036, 74.8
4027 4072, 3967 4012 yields -3033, 3014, 19.22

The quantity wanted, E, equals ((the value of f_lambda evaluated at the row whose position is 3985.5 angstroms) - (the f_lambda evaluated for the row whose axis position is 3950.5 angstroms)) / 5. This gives -2.3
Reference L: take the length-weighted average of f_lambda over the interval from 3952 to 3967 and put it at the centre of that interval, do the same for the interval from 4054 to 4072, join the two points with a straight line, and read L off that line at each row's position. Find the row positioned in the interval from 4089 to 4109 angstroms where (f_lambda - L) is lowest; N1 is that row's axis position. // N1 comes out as 4108.0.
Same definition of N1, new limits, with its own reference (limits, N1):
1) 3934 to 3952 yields 3940.5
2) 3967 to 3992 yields 3988.0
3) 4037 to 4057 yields 4045.5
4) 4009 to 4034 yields 4030.5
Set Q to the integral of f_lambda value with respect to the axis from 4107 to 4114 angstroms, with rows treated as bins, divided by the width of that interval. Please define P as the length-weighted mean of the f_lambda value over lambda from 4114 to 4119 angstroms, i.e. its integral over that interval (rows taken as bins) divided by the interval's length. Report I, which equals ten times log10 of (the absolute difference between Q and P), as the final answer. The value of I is 6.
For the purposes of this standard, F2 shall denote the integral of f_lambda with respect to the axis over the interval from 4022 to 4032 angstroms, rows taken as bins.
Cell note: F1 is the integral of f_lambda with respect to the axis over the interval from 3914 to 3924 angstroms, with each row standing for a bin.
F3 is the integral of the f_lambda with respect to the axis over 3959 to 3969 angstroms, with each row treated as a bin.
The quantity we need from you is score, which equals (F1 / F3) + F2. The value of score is 494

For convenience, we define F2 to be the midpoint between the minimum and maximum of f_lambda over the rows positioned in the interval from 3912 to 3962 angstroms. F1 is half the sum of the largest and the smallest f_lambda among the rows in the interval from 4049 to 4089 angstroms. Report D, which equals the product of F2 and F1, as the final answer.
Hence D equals 2048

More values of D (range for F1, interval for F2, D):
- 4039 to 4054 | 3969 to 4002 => 1753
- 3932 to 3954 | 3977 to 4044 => 833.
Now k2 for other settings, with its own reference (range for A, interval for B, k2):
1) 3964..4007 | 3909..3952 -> 2.0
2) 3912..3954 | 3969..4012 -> 2.2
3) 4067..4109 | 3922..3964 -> 1.7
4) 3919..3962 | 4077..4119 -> 1.0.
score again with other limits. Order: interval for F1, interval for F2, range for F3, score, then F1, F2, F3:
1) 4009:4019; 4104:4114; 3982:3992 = 624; 448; 623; 269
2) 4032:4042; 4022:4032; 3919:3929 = 494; 482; 493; 290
